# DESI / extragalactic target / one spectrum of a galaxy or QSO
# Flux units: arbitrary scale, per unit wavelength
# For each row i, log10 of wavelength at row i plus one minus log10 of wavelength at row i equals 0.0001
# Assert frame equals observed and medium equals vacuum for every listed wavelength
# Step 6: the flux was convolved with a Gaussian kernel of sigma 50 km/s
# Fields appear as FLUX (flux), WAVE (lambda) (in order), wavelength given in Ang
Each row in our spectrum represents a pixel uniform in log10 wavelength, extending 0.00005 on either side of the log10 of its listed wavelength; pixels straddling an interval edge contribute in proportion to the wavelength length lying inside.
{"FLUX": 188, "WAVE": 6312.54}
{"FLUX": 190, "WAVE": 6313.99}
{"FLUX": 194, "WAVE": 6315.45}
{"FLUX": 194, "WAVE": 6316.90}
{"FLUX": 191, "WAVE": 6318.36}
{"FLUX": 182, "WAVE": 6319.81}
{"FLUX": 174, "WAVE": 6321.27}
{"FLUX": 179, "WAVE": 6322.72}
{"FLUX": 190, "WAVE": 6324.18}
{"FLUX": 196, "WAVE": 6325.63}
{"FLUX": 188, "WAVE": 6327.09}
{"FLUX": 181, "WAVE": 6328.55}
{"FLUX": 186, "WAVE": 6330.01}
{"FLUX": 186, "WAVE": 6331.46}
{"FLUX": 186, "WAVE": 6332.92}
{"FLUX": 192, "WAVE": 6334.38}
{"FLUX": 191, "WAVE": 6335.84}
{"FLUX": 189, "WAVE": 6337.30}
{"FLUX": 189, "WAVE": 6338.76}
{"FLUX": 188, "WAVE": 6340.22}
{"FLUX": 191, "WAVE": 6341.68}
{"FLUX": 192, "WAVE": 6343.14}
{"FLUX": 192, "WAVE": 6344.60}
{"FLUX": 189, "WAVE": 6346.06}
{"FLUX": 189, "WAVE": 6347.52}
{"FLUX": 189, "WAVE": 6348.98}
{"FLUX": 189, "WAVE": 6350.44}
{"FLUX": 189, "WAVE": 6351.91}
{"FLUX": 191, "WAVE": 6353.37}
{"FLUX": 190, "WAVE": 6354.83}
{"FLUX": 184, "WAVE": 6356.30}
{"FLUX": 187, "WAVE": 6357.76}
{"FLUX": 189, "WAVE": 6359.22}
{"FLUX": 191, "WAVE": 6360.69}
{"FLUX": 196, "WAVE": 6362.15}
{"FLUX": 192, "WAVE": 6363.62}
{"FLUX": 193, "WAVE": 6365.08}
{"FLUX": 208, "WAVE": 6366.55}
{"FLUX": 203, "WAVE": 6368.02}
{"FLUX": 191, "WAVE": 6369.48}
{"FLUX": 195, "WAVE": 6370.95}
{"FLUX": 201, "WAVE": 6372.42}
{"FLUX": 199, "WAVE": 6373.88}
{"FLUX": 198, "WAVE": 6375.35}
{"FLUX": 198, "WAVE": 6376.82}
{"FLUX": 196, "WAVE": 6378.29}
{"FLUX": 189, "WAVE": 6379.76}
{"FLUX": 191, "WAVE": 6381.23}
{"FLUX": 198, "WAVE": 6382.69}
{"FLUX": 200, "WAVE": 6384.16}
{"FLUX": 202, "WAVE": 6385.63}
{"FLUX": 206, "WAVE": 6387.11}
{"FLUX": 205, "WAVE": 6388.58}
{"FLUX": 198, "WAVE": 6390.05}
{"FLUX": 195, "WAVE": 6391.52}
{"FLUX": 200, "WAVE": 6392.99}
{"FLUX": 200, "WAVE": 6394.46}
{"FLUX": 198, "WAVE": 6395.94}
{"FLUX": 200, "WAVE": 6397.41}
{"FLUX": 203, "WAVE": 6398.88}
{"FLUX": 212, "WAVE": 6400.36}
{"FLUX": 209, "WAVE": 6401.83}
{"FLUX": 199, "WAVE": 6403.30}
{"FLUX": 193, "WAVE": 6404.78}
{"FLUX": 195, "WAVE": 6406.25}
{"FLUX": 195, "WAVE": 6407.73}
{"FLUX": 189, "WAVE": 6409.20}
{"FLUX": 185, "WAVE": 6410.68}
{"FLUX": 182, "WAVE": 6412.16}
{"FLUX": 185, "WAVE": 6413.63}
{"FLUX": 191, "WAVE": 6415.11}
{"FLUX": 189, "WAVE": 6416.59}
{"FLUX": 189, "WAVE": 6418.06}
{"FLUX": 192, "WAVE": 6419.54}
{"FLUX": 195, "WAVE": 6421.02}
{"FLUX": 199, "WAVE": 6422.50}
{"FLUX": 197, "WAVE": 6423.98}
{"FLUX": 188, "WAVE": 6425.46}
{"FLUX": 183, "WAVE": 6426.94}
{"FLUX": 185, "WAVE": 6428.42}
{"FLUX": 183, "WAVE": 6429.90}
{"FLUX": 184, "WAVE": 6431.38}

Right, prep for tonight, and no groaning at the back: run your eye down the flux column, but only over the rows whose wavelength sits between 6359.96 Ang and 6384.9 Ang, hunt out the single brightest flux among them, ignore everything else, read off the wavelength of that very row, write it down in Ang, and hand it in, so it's 6366.55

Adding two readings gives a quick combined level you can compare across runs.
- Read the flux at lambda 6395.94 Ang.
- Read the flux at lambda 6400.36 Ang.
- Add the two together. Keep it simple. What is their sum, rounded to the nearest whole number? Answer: 410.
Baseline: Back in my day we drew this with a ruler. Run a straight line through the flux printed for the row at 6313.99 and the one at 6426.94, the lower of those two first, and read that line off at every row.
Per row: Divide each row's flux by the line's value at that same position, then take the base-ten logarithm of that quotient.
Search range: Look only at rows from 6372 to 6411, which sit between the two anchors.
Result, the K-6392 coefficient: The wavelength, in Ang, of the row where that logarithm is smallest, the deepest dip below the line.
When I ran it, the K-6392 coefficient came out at 6410.68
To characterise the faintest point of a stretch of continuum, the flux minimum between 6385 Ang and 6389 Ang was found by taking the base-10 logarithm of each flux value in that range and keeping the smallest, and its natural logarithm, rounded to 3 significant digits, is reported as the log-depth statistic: 0.835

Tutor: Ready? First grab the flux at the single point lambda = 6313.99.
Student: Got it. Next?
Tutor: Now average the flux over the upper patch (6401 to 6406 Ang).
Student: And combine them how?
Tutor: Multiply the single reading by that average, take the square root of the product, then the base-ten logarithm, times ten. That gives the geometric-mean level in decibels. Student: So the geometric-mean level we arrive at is 22.90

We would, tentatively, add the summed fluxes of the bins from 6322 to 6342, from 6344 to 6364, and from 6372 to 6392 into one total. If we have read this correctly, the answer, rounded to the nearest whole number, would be 8065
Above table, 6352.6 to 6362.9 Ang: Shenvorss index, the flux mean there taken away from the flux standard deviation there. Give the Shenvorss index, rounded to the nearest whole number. -186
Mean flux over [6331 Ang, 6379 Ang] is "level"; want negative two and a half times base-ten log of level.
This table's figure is -5.71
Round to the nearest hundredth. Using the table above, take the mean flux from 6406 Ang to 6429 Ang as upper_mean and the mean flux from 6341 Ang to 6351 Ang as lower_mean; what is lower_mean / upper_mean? 1.00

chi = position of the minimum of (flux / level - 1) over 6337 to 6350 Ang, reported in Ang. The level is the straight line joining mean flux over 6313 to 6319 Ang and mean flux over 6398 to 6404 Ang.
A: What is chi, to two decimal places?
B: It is 6348.98 Ang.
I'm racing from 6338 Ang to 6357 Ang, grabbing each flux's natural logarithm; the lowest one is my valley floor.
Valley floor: 5.21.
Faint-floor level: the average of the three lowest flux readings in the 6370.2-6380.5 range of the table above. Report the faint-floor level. 193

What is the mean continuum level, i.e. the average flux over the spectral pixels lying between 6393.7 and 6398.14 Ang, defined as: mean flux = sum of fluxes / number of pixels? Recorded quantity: 199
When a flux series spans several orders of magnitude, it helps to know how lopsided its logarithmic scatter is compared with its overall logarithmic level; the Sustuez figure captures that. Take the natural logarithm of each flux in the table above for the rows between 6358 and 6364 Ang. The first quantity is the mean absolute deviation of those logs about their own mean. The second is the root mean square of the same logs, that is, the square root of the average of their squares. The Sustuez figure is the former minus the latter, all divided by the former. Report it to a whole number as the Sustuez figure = -505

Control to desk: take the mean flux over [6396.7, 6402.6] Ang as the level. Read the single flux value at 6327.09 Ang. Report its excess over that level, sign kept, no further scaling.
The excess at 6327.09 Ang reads -18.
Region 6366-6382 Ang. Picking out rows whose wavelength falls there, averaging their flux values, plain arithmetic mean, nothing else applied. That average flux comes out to 197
